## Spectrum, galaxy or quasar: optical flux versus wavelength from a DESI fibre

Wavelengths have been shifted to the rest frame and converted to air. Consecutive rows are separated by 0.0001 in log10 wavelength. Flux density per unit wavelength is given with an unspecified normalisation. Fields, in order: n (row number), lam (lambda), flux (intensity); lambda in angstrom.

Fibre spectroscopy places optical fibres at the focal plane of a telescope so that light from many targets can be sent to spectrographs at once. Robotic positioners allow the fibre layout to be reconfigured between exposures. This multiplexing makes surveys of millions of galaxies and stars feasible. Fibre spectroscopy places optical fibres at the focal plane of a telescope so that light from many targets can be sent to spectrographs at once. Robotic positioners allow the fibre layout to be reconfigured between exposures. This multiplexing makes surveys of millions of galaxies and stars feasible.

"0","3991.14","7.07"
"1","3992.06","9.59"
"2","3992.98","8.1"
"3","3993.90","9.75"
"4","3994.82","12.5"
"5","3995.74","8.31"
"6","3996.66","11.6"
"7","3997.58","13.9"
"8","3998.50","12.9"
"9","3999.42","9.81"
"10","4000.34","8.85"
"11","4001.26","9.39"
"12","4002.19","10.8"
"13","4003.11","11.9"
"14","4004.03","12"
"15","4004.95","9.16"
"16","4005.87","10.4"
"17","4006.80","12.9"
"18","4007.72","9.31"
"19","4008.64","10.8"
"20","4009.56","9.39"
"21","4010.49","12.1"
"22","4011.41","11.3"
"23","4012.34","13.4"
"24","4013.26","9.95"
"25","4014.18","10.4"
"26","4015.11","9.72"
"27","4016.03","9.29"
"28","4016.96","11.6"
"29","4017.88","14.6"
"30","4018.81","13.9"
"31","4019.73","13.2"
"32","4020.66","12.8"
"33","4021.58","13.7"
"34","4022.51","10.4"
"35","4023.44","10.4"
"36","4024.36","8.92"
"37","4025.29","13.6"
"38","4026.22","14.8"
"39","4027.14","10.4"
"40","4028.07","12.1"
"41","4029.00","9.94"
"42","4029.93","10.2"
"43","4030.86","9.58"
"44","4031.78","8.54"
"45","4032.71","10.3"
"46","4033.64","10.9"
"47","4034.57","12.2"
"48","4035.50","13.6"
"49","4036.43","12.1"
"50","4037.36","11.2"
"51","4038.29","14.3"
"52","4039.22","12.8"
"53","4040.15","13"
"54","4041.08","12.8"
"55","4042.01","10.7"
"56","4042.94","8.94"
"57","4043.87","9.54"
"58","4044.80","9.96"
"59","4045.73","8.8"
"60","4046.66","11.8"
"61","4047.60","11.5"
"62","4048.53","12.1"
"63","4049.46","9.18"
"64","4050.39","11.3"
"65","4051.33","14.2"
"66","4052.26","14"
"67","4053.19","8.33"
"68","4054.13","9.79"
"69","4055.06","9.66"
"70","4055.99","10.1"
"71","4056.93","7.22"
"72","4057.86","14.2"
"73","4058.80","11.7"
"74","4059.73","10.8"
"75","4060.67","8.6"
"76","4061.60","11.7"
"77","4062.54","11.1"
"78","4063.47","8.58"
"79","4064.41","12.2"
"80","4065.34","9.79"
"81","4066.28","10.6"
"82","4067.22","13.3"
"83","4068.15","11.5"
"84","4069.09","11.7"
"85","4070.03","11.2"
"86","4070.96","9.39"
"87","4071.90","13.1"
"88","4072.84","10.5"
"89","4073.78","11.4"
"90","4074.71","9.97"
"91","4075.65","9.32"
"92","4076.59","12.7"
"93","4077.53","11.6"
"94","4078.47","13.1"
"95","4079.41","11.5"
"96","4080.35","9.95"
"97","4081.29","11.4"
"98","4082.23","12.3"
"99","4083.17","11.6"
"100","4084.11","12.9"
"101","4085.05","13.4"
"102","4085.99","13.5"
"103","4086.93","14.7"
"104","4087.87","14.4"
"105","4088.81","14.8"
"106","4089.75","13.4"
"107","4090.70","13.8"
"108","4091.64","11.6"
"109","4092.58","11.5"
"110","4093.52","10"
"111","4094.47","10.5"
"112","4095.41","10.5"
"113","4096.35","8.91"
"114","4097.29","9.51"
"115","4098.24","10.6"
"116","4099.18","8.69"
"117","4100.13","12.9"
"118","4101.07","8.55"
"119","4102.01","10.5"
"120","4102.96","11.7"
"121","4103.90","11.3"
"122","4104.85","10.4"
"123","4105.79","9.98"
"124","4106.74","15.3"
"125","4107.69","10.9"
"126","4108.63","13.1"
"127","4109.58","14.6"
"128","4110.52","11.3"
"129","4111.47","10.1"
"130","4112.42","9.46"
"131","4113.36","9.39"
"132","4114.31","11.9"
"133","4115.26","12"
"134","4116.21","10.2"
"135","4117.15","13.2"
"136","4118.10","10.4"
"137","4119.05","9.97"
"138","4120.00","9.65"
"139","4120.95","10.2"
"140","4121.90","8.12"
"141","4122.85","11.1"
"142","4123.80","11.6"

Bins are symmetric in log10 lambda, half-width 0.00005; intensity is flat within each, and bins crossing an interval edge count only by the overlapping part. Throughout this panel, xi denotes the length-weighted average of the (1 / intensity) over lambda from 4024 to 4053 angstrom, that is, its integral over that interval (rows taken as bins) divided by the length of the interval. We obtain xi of 0.090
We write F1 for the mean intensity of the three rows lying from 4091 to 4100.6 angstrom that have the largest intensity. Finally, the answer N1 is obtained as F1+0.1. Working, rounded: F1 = 12.0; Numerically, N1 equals 12.1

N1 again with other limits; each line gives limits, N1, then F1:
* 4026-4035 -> 13.1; 13.0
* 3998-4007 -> 12.7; 12.6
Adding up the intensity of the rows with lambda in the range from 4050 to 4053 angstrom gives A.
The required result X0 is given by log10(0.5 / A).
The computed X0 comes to -1.898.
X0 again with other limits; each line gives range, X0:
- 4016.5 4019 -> -1.904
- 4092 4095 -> -1.806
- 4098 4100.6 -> -1.809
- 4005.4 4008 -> -1.814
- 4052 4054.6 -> -1.808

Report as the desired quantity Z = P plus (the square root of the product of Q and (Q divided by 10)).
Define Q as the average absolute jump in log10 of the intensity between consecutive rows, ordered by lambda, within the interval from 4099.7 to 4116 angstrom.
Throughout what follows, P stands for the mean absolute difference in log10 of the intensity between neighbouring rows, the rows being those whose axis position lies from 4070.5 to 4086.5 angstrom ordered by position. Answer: 0.078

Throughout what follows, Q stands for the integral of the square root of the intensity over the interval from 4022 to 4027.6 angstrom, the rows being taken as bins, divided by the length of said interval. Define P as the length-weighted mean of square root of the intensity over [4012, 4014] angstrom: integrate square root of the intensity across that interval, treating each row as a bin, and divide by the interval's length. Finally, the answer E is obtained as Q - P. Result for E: -0.01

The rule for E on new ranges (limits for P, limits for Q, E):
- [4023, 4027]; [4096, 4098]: -0.37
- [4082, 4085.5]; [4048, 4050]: -0.27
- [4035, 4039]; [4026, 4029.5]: -0.18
